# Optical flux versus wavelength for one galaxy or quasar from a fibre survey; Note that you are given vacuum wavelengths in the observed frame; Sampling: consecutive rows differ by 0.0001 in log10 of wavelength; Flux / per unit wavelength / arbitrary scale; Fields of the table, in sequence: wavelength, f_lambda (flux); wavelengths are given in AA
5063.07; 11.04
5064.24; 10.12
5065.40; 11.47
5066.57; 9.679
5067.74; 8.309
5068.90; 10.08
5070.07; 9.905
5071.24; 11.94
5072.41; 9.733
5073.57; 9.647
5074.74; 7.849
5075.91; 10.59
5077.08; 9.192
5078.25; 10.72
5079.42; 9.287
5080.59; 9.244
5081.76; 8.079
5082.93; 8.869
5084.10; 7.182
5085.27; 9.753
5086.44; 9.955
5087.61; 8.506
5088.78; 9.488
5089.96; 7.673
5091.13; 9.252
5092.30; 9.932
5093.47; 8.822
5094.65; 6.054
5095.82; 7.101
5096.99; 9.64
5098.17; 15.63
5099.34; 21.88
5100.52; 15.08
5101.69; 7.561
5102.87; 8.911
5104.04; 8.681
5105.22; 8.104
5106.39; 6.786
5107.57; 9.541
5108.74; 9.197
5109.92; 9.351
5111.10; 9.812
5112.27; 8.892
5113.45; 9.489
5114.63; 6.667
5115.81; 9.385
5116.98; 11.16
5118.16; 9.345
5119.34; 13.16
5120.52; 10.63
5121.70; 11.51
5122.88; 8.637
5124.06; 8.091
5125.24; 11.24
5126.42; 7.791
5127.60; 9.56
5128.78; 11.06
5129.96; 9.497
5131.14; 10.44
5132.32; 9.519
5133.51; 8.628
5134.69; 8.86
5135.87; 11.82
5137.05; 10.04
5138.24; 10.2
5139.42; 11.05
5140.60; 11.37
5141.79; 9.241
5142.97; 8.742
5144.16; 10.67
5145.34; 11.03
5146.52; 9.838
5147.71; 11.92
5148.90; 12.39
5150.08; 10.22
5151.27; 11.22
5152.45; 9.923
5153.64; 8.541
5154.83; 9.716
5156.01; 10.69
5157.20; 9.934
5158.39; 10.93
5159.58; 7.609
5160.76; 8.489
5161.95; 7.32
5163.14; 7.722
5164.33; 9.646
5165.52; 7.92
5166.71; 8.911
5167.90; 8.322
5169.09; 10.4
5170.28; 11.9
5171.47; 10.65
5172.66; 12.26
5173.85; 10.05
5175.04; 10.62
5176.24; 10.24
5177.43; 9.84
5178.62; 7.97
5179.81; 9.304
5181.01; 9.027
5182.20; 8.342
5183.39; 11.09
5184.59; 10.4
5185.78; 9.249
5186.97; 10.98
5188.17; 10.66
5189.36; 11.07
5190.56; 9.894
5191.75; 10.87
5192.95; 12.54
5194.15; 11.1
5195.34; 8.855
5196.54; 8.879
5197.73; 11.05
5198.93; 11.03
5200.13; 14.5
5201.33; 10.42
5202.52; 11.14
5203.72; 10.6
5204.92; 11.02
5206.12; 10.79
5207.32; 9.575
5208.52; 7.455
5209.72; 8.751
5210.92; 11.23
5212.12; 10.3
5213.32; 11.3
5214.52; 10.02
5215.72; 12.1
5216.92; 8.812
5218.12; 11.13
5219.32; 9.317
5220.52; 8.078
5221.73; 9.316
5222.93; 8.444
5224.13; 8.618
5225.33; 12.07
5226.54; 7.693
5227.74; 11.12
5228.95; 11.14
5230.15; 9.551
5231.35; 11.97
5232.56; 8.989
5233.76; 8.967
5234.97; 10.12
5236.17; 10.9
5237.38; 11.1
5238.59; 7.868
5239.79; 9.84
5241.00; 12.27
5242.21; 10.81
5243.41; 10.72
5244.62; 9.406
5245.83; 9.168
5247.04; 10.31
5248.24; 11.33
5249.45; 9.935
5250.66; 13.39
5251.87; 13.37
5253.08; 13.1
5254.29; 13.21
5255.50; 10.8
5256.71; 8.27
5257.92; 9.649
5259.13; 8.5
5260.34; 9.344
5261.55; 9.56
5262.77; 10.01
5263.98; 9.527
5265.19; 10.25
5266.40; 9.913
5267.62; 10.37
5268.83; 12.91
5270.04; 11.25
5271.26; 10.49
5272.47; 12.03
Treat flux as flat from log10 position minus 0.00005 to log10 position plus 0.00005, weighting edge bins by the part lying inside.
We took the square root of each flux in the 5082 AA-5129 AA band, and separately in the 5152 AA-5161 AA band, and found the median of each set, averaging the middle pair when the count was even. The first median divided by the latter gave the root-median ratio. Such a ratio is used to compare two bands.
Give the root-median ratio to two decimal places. 0.98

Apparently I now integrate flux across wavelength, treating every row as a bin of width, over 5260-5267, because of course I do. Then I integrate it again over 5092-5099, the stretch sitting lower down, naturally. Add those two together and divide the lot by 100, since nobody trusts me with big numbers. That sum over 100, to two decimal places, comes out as 1.38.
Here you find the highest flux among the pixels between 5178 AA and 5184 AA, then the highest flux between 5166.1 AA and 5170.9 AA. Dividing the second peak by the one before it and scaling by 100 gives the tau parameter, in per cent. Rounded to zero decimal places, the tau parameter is 107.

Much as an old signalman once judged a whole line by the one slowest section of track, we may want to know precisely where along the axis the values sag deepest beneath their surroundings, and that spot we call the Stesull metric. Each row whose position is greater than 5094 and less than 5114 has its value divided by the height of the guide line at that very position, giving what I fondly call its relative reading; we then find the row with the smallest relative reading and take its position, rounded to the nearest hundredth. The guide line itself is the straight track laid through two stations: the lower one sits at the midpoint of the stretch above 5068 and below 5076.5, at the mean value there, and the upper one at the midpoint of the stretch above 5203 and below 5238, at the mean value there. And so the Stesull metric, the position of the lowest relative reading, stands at 5094.65 AA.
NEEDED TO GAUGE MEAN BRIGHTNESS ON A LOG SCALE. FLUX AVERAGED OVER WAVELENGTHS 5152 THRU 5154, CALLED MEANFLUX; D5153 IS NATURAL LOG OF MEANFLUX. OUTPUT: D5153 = 2.22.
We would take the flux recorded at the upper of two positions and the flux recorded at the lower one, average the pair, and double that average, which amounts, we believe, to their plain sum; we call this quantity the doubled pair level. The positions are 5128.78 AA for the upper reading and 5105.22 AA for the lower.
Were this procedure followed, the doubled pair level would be 19.2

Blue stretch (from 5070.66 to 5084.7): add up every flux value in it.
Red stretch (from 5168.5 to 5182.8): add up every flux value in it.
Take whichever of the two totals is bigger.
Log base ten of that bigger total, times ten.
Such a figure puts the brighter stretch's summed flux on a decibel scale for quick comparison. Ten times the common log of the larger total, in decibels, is 20.8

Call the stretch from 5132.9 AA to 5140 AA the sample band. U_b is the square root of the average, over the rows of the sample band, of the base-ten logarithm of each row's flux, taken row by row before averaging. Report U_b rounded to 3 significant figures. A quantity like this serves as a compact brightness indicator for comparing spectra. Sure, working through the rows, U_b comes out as 1.00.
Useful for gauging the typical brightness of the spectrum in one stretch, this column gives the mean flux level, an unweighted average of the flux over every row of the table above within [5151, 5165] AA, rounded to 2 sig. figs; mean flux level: 9.3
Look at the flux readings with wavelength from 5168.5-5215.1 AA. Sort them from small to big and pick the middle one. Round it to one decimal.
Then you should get 10.6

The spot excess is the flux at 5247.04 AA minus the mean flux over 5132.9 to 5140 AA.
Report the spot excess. 0.2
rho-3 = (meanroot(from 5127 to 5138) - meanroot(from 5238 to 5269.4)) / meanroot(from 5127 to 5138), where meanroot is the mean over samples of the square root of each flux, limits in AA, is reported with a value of -0.028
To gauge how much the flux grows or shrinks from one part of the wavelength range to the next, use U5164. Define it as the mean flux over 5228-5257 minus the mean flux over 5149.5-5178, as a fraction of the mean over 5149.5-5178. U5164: 0.10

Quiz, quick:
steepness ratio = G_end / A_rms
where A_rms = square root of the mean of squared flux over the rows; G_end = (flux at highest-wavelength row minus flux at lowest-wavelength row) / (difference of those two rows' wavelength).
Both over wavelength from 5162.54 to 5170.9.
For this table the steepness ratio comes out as 0.062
